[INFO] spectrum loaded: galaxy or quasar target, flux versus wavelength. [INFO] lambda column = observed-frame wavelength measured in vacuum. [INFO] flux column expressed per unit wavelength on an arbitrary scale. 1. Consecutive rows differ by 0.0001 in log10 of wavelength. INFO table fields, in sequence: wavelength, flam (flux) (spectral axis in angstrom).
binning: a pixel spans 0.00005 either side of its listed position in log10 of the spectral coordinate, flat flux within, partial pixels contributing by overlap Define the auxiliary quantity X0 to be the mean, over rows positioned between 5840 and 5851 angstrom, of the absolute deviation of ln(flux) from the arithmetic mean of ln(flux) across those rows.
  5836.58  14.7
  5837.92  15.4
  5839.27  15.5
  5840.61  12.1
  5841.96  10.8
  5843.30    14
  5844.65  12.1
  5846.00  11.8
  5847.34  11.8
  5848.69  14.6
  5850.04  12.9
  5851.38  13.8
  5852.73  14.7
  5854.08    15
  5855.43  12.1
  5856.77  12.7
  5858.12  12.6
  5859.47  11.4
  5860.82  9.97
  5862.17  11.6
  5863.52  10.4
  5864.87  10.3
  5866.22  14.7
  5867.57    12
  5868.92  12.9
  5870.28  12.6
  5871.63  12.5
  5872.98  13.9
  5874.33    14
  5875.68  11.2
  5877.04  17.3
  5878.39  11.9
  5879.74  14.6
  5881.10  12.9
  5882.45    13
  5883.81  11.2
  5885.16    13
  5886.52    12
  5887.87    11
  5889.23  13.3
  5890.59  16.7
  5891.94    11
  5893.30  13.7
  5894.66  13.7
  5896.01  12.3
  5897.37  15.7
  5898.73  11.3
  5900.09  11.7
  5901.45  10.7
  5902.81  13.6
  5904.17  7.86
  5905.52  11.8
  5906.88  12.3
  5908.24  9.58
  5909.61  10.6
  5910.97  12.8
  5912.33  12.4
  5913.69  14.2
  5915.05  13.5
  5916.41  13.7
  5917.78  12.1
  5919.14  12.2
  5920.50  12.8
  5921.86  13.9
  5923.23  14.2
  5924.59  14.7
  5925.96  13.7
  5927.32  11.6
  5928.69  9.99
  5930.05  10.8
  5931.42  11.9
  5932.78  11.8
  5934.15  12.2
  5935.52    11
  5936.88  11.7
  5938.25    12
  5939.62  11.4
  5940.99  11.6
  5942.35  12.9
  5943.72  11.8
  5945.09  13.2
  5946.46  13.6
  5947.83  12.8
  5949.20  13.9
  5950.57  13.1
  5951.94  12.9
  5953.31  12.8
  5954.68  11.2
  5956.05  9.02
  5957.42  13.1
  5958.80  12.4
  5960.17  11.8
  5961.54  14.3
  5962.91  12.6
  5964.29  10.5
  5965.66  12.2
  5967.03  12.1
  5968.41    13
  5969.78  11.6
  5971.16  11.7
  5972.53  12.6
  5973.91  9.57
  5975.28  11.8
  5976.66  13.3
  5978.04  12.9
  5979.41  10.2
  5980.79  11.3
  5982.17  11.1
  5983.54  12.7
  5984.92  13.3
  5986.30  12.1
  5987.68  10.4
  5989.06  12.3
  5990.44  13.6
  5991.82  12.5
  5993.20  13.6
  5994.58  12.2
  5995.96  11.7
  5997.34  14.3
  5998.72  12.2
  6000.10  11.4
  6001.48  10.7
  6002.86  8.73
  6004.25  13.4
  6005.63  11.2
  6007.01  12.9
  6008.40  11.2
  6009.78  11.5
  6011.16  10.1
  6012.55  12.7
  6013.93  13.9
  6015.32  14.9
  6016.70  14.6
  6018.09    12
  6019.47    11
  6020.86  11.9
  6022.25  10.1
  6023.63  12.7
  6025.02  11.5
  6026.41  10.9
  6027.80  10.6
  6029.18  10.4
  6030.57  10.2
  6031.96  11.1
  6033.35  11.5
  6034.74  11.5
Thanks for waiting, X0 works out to 0.078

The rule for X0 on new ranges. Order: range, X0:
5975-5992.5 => 0.075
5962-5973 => 0.049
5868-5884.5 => 0.087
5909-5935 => 0.086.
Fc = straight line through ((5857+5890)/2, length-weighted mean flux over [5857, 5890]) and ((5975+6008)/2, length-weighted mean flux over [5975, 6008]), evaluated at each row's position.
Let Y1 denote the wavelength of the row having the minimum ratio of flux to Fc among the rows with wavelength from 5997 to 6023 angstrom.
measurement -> 6002.86 angstrom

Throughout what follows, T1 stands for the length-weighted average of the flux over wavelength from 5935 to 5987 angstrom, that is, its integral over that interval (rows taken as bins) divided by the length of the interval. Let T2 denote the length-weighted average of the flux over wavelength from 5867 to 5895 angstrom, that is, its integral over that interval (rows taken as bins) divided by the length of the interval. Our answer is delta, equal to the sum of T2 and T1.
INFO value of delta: 25.2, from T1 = 12.1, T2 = 13.1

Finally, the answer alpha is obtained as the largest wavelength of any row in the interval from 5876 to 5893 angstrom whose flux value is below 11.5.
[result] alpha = 5891.94 angstrom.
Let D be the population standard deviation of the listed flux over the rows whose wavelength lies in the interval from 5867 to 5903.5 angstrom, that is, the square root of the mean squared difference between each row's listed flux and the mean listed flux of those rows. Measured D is 1.65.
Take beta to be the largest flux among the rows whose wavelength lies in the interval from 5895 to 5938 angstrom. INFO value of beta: 15.7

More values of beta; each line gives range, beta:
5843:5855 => 15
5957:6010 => 14.3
